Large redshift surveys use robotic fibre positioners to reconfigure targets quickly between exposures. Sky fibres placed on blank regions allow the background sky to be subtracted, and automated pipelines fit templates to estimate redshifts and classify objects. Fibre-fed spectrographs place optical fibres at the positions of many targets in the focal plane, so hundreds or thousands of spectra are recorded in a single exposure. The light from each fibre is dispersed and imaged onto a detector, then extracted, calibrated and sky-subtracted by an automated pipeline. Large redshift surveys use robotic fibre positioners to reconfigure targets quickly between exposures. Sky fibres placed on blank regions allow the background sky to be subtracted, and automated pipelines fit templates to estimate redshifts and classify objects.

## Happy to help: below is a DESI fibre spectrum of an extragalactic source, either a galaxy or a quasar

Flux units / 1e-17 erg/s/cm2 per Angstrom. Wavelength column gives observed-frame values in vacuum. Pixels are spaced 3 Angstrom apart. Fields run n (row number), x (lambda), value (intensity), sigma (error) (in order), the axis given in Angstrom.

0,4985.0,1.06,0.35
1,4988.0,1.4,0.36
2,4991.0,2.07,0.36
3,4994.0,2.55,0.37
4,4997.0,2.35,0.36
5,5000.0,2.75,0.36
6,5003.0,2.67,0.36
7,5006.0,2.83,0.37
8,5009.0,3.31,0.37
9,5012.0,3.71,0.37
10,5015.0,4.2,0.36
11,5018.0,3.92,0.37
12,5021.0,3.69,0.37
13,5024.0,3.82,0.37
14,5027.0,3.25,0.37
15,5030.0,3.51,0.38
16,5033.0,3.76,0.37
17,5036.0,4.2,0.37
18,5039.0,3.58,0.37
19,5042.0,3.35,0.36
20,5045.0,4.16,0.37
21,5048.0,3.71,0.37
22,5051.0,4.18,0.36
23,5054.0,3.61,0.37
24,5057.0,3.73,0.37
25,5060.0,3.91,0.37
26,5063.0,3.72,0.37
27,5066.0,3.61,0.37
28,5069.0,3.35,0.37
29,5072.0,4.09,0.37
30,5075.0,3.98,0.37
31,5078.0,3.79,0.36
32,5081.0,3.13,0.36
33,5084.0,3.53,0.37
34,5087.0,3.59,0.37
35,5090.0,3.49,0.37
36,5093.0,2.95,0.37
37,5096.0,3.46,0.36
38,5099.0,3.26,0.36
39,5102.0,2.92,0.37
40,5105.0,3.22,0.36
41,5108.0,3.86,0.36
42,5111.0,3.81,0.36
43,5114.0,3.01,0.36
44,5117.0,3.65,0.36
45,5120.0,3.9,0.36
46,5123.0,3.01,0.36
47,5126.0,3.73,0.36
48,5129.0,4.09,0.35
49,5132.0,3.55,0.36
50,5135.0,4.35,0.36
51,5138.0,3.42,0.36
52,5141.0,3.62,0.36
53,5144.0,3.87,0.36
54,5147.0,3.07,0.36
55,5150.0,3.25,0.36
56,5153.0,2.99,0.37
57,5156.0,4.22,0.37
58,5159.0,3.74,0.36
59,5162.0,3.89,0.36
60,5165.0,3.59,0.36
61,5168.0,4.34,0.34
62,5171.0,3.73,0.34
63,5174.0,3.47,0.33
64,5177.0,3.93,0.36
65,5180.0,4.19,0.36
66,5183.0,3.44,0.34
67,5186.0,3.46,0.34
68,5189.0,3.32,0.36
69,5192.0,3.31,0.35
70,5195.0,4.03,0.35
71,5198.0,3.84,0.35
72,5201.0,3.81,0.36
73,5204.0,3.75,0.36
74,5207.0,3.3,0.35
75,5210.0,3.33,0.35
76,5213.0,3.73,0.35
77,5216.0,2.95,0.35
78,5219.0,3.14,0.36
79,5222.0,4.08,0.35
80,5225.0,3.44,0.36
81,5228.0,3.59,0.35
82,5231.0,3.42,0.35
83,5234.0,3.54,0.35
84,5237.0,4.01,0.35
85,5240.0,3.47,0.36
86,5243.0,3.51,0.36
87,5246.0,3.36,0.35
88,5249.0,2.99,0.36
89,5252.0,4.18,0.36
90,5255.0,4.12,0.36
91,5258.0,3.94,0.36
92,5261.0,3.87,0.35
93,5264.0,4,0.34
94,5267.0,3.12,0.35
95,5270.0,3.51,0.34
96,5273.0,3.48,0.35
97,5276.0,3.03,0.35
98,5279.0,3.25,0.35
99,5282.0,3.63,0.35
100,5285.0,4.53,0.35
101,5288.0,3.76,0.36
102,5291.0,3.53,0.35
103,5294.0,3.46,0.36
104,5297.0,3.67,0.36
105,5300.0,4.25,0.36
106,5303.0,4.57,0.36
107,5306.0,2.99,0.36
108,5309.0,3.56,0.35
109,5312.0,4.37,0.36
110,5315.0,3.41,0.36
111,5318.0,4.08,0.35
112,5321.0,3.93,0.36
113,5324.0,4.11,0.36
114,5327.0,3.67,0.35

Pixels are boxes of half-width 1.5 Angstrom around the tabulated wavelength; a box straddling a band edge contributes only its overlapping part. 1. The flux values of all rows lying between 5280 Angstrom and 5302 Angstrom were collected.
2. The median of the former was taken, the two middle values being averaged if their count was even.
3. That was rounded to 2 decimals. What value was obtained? 3.67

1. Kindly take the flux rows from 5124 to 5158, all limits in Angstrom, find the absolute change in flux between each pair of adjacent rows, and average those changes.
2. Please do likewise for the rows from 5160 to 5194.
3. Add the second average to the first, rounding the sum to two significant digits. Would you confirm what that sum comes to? 0.91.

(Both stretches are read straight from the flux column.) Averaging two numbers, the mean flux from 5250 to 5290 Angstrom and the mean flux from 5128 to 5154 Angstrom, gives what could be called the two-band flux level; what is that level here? 3.65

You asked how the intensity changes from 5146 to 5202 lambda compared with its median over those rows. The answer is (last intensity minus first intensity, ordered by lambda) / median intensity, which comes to 0.2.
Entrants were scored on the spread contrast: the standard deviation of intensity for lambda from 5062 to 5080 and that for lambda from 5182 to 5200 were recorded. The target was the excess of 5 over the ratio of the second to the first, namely 3.87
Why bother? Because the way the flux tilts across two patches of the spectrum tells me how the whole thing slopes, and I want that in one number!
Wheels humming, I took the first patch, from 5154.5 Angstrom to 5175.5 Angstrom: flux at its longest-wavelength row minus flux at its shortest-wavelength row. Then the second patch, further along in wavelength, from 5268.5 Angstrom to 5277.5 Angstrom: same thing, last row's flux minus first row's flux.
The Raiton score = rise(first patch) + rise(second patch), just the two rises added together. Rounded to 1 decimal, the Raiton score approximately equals -1.2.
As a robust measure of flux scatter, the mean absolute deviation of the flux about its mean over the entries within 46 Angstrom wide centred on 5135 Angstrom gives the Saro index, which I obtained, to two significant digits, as 0.37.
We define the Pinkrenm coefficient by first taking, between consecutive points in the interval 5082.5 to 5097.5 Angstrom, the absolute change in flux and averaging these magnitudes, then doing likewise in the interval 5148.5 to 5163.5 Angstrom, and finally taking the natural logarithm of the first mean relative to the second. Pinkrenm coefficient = -0.56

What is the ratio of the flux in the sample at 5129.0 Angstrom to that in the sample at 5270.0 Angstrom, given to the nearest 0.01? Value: 1.17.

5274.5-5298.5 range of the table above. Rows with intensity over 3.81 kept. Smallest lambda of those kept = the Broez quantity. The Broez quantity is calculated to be 5285.0 Angstrom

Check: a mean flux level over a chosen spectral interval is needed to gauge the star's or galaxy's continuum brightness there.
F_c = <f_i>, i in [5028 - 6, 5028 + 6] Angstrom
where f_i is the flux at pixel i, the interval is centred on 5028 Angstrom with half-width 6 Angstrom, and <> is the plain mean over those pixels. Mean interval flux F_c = 3.58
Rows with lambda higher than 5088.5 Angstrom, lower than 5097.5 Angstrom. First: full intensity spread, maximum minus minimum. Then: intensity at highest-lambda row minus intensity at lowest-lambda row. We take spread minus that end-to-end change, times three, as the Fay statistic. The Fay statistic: 1.7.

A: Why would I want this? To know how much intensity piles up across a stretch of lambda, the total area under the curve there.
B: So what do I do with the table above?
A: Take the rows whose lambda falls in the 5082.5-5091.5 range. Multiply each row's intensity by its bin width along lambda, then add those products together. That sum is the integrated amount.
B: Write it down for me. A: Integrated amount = 31.8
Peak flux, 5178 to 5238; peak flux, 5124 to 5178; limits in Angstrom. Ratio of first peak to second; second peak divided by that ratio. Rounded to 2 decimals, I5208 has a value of 4.52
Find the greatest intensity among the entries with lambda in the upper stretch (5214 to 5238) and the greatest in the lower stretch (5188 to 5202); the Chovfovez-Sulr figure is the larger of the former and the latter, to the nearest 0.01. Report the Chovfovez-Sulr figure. 4.08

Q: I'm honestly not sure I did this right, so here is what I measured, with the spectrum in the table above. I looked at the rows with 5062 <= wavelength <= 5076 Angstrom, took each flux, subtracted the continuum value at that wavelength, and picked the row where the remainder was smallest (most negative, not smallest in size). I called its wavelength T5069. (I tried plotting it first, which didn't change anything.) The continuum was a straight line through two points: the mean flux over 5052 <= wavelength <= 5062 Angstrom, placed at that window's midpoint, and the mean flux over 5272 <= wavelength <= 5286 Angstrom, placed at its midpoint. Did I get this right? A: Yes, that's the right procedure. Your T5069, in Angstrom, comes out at 5069.0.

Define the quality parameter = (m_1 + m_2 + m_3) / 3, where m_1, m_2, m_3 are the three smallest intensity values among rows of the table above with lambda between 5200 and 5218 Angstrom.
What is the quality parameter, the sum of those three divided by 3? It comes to 3.2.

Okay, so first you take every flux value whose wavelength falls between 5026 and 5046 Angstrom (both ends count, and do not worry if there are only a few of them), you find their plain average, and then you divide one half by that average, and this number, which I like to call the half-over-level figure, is 0.136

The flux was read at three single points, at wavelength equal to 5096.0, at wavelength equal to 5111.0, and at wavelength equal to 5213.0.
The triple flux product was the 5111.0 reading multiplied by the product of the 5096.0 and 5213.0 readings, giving 49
